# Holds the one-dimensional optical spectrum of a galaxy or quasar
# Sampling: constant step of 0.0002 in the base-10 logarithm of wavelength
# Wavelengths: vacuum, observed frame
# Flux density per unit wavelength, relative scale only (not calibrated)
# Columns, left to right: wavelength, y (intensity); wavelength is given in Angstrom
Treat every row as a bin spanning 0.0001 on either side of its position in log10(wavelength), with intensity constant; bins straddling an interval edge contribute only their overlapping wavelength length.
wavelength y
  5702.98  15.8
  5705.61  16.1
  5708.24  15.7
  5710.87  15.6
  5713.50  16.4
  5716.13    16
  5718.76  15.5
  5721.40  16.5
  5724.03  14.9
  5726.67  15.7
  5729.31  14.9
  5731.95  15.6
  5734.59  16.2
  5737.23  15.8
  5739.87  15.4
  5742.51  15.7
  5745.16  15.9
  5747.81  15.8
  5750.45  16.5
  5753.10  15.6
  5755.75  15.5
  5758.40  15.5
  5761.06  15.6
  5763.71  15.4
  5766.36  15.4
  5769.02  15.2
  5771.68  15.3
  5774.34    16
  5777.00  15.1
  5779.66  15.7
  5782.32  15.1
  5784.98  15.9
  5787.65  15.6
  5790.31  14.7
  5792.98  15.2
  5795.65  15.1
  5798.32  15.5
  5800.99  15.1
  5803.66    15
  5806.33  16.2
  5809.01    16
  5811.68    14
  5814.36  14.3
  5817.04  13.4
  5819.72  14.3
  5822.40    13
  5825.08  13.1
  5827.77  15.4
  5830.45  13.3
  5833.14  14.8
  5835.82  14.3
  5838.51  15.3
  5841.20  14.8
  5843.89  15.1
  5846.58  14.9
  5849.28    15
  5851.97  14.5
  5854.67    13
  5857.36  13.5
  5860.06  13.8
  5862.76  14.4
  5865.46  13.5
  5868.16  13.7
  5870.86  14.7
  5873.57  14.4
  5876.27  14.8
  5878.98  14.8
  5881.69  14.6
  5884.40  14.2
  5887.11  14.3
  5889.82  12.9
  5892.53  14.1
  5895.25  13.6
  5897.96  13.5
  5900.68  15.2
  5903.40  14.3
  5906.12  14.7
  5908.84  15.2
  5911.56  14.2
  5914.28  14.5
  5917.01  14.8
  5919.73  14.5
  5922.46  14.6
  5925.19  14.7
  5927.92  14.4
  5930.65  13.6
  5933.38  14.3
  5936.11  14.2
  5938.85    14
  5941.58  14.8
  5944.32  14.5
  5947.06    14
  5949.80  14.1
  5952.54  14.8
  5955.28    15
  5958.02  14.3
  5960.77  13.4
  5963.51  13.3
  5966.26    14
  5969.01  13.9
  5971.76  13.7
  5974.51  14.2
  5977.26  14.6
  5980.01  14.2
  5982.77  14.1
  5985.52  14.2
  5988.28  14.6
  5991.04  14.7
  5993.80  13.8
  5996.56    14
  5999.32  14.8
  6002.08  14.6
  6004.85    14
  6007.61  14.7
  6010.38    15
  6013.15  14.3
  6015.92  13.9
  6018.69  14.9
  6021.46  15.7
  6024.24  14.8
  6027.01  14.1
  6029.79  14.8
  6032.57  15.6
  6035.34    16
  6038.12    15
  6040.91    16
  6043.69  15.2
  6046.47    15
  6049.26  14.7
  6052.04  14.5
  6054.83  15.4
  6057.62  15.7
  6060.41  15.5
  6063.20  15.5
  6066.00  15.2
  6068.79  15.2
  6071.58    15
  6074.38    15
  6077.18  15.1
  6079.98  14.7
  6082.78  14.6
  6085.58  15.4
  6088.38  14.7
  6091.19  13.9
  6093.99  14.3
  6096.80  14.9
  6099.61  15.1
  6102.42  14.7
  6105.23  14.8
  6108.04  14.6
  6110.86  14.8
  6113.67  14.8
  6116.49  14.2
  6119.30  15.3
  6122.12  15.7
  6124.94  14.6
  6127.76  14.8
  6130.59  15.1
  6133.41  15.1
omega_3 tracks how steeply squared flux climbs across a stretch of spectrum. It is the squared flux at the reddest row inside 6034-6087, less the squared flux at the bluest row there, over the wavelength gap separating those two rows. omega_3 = -0.4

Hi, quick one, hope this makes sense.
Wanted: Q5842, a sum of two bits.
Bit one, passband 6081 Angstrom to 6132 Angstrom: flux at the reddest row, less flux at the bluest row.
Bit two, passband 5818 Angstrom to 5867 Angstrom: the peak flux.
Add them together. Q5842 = 15.9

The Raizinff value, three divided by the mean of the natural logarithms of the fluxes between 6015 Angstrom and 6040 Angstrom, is 1.11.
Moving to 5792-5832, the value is 1.12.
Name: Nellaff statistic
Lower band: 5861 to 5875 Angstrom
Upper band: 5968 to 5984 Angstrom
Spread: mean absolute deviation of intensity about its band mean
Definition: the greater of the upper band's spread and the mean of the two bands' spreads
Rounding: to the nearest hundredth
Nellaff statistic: 0.32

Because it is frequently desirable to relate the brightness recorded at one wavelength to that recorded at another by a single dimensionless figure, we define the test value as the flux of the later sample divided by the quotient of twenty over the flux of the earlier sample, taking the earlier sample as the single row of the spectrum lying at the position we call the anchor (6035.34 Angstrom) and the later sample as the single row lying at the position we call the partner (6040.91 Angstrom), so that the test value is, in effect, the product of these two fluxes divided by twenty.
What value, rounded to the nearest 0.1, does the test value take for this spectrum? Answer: 12.8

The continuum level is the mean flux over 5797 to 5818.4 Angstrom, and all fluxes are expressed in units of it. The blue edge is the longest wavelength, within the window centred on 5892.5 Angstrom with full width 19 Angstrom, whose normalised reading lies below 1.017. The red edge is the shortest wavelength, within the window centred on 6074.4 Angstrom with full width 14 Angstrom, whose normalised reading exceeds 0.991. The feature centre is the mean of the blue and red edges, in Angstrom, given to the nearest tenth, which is 5983.4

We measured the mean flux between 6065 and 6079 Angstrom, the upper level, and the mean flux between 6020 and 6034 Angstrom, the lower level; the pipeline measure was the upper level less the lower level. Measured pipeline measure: 0.1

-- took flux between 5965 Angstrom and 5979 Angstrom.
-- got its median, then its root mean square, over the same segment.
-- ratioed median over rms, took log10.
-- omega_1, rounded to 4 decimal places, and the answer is -0.0026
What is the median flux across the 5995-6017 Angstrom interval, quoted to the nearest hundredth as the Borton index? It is 14.45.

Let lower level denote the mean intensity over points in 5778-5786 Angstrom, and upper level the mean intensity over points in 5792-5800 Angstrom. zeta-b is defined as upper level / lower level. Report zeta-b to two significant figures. 0.98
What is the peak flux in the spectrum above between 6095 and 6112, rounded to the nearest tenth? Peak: 15.1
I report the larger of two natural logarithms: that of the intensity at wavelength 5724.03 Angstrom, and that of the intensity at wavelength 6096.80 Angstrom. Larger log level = 2.70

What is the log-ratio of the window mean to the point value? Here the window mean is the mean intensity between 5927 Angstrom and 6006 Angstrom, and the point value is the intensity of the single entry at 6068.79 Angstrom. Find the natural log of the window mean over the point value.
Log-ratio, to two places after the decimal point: -0.07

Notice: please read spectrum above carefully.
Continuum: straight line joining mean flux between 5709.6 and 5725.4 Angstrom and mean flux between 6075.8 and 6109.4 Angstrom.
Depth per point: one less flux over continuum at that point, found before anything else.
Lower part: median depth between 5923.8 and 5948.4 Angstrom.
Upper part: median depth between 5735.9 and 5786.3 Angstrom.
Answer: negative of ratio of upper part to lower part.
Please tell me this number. -0.12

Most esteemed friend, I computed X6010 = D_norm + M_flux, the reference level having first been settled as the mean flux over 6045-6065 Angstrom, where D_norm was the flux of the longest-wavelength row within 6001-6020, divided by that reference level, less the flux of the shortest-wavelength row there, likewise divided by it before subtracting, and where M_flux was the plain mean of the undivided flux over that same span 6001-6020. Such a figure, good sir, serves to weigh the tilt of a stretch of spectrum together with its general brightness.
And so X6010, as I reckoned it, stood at 14.5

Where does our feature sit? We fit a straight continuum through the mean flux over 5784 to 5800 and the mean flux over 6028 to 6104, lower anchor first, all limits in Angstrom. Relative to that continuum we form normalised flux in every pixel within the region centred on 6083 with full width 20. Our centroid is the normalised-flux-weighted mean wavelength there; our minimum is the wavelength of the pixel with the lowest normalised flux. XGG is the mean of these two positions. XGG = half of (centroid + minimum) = 6086.9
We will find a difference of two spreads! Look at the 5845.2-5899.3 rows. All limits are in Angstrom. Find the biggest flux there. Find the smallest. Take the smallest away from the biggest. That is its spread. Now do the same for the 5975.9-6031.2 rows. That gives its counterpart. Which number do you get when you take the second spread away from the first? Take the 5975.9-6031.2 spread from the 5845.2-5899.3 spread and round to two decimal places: 0.20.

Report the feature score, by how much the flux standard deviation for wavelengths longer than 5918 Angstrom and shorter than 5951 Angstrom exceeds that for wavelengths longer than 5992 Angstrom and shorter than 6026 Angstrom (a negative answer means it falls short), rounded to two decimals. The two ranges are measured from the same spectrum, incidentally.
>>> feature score -0.21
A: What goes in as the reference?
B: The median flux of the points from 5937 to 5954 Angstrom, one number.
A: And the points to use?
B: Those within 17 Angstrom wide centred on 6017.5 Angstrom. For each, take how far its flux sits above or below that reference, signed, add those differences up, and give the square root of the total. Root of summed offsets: 1.67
